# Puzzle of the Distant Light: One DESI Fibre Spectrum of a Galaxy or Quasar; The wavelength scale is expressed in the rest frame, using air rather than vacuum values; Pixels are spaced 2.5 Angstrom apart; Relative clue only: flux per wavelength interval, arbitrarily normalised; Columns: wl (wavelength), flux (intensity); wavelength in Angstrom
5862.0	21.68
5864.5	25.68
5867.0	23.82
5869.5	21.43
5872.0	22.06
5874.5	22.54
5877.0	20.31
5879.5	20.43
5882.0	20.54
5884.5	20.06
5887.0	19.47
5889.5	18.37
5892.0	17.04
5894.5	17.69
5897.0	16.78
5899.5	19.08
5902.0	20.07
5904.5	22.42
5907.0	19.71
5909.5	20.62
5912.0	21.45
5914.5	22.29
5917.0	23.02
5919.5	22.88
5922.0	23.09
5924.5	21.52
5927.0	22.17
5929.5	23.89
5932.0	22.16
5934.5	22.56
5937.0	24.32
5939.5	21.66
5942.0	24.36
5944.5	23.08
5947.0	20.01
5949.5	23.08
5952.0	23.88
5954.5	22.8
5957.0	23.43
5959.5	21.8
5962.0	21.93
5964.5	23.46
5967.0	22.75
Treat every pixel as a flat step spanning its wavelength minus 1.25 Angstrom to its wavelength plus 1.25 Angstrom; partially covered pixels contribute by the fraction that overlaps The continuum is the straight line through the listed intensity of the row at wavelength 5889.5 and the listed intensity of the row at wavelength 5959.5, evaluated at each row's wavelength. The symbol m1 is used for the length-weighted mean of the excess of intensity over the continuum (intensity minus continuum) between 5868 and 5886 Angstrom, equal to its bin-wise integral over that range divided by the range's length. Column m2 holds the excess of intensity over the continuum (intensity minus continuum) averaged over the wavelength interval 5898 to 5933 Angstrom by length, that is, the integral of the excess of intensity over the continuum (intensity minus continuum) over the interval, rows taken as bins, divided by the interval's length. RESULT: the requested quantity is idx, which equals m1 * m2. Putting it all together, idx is 6.8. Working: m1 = 3.3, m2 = 2.1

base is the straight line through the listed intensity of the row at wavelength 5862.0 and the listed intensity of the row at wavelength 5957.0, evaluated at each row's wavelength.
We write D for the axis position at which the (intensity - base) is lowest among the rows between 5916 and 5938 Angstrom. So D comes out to 5924.5 Angstrom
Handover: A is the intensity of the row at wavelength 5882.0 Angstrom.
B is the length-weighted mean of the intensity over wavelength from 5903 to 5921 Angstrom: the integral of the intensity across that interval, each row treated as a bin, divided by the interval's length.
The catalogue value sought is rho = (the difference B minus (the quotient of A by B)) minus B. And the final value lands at -0.94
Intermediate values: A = 20.54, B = 21.8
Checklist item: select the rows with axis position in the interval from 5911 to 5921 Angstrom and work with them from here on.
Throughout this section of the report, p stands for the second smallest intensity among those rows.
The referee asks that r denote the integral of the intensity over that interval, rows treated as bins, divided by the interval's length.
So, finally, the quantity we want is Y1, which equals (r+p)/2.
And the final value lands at 22.4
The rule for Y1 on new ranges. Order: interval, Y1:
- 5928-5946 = 22.6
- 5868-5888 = 20.5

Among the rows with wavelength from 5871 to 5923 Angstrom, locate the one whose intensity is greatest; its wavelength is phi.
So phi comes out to 5922.0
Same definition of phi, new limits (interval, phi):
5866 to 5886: 5867.0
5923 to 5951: 5942.0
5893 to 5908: 5904.5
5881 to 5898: 5882.0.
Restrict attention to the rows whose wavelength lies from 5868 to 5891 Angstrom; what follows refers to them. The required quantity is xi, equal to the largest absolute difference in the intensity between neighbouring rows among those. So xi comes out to 2.2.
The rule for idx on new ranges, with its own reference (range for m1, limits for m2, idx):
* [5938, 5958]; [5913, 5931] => 4.2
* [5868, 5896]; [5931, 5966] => 3.0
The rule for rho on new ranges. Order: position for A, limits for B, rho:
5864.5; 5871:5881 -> -1.21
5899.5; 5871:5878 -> -0.88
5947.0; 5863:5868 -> -0.81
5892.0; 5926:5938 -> -0.74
